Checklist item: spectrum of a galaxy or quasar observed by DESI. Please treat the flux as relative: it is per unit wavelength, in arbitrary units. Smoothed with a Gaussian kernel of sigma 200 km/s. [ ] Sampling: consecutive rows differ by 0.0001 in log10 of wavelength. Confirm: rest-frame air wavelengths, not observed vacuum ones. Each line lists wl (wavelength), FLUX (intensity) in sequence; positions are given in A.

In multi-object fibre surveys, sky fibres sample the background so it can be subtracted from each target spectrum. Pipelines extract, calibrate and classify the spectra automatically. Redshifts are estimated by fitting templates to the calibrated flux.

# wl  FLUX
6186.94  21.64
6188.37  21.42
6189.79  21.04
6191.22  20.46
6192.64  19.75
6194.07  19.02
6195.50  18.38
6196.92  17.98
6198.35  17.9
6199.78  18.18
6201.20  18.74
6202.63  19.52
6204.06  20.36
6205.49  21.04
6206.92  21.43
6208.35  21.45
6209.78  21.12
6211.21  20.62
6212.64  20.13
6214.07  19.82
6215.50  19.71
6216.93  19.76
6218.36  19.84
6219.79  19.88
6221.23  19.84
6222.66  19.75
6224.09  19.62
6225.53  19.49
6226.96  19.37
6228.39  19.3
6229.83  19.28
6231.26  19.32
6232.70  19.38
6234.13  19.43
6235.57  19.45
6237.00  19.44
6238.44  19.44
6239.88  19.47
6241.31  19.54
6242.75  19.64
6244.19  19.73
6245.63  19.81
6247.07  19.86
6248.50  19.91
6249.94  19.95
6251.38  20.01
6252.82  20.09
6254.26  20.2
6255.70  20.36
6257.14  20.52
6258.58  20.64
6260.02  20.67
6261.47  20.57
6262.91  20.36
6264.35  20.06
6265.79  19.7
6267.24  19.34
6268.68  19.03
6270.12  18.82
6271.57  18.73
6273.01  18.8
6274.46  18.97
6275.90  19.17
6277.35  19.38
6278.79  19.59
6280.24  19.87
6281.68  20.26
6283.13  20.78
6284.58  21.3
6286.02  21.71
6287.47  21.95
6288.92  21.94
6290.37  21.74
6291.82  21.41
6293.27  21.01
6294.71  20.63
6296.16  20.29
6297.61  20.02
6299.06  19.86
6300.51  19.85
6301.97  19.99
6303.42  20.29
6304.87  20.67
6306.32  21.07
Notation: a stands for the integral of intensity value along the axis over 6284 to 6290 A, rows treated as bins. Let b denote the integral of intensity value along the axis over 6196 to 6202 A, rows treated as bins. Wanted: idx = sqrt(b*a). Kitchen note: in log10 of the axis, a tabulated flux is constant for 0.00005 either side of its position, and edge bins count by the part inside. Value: 119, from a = 130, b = 109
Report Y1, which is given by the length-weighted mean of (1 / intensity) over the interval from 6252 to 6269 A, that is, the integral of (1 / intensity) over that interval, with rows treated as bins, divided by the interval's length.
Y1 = 0.0496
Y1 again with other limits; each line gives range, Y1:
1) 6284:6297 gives 0.0470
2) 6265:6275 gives 0.0524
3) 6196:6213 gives 0.0506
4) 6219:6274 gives 0.0508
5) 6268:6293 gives 0.0496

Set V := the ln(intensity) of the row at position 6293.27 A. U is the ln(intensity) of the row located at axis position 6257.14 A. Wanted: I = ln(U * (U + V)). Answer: 2.91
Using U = 3.02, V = 3.045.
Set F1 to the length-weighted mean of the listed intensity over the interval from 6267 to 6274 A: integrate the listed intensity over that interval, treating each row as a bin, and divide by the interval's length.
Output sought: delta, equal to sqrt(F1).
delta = 4.35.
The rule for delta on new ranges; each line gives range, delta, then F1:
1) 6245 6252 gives 4.46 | 19.9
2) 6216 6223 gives 4.45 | 19.8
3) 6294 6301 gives 4.49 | 20.1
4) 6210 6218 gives 4.48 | 20.1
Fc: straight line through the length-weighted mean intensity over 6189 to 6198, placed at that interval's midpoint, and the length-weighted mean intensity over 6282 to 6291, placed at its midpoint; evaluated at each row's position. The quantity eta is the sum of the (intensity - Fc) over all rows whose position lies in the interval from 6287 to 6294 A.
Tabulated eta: 0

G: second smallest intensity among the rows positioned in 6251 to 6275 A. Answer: 18.8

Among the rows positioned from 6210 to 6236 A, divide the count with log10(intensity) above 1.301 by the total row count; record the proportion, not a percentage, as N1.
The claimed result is 0.11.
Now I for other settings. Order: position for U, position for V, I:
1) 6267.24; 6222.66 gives 2.87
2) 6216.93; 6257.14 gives 2.89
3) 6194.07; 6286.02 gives 2.88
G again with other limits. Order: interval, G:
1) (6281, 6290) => 20.78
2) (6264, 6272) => 18.82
